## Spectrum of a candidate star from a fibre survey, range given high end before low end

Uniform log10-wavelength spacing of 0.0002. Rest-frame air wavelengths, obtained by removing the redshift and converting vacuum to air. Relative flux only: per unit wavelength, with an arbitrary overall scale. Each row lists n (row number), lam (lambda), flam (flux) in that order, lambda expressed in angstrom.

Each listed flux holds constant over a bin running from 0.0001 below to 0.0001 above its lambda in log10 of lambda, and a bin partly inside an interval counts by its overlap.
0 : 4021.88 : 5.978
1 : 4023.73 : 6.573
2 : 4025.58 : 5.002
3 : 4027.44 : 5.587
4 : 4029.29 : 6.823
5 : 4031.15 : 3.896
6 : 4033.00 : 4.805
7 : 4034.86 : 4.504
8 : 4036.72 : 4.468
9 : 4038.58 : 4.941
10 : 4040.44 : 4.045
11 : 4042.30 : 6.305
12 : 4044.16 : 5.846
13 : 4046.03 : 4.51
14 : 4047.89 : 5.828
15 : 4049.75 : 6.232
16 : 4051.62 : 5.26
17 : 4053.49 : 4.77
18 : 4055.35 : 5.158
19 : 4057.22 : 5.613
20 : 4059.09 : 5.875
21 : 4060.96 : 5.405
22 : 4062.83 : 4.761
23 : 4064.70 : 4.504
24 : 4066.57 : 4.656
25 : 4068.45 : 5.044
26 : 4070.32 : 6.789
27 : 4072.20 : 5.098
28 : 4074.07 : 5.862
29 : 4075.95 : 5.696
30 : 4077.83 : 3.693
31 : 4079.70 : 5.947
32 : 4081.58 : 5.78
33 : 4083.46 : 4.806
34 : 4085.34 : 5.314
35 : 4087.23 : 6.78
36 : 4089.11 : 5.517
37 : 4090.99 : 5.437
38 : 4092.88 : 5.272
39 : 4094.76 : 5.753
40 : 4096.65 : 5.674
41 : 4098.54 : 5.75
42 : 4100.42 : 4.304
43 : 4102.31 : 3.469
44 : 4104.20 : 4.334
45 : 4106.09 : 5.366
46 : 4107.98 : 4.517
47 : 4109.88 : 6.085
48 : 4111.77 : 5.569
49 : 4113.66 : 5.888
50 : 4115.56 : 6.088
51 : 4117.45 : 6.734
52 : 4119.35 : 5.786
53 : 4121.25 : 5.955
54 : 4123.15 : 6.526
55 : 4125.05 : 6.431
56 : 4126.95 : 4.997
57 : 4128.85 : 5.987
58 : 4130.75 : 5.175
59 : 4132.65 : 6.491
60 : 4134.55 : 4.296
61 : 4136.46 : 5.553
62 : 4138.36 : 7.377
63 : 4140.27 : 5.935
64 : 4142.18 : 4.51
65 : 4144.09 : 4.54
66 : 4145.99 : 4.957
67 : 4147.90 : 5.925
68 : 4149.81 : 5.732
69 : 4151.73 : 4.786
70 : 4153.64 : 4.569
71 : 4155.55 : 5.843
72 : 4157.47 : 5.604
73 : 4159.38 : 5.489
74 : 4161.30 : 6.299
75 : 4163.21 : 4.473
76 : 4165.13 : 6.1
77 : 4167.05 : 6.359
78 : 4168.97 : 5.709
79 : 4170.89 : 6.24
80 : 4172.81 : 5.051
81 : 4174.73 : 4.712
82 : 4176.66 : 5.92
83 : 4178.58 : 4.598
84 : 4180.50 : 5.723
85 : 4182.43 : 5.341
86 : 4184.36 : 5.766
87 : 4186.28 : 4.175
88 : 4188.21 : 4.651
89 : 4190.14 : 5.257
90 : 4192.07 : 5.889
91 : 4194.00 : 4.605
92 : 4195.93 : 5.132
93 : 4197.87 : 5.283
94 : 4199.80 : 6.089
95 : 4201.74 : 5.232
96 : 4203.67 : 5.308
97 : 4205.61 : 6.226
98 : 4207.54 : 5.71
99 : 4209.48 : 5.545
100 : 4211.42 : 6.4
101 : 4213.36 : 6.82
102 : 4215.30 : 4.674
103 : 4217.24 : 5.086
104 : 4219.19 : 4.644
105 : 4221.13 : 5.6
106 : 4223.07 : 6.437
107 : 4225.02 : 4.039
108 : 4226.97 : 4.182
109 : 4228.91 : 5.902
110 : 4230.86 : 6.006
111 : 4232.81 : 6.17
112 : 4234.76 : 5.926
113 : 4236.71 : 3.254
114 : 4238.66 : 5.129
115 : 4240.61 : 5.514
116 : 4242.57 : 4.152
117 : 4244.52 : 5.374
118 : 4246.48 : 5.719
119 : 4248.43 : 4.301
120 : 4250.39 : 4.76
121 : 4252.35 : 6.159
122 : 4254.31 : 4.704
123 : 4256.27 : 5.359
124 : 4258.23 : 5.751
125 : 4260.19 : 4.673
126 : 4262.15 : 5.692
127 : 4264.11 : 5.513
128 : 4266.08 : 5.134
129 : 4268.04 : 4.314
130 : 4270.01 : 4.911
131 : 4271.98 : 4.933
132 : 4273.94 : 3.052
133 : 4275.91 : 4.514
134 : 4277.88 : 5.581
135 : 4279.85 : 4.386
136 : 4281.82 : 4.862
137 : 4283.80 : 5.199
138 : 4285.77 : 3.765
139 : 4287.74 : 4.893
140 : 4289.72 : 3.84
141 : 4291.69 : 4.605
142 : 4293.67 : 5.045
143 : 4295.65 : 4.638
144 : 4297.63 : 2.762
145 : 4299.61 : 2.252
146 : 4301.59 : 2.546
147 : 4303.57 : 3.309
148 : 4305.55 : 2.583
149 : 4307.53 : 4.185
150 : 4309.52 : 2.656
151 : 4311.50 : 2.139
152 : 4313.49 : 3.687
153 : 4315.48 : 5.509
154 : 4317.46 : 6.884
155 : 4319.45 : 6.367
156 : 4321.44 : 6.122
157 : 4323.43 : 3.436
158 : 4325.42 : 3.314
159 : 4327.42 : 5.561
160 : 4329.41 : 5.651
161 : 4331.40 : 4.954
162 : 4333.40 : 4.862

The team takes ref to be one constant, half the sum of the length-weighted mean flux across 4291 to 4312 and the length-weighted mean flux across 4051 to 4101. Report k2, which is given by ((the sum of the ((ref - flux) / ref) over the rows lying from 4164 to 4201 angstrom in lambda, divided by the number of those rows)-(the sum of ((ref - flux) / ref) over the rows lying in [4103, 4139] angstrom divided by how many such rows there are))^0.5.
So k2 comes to 0.3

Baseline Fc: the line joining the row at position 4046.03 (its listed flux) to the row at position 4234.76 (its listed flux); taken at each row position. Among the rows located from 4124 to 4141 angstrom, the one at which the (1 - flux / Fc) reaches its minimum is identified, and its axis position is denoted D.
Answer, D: 4138.36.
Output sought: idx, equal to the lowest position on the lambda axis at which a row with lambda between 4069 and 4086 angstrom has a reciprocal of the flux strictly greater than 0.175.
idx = 4072.20 angstrom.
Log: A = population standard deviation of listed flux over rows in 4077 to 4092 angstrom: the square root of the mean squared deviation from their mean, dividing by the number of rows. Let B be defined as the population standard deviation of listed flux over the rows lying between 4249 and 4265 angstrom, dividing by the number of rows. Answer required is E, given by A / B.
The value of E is 1.6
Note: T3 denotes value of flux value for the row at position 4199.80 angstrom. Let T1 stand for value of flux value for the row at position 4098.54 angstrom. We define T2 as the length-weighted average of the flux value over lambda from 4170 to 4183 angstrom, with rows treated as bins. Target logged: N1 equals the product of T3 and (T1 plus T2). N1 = 68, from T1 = 5.75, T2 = 5.37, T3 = 6.089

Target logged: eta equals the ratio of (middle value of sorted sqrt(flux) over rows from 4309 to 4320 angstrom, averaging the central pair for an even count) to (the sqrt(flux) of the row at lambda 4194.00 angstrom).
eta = 0.99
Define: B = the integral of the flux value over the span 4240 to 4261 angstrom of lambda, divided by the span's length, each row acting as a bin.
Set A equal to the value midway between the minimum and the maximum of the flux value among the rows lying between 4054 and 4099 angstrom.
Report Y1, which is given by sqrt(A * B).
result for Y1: 5.18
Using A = 5.24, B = 5.13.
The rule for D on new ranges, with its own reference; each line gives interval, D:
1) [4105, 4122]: 4117.45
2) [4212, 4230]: 4213.36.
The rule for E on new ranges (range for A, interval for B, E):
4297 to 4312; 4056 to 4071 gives 0.9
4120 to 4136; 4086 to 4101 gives 1.2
